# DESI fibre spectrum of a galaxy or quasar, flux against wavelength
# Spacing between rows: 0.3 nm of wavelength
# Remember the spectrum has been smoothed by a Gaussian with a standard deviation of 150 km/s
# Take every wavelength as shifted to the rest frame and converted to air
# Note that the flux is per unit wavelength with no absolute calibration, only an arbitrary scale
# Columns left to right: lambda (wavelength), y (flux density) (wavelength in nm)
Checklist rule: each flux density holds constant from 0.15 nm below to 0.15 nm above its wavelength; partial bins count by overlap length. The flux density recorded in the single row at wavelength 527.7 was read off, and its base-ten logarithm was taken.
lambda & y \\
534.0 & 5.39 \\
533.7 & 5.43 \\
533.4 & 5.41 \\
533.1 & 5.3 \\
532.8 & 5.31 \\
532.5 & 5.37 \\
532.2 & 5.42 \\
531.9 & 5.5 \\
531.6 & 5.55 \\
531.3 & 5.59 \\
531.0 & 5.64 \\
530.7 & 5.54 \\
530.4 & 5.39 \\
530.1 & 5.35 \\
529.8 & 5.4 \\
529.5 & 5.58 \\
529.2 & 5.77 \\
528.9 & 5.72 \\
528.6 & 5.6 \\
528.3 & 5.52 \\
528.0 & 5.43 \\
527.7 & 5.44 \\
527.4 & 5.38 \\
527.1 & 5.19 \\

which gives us 0.736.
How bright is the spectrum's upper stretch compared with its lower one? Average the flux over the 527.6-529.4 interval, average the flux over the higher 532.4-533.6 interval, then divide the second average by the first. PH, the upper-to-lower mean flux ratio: 0.958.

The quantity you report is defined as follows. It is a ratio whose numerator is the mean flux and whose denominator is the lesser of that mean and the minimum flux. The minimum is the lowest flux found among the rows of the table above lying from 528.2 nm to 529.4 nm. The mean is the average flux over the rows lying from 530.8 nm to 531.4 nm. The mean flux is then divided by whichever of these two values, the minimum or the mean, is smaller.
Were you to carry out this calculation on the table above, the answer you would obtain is 1.02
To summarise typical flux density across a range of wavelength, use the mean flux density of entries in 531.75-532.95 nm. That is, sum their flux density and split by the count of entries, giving 5.40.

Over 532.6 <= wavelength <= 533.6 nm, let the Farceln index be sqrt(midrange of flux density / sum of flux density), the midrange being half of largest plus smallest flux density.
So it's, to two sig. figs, 0.58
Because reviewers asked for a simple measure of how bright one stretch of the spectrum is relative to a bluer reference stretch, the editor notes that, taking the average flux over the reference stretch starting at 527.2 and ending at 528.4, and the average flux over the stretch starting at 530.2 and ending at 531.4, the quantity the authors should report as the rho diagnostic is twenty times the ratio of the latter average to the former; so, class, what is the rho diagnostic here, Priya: 20.4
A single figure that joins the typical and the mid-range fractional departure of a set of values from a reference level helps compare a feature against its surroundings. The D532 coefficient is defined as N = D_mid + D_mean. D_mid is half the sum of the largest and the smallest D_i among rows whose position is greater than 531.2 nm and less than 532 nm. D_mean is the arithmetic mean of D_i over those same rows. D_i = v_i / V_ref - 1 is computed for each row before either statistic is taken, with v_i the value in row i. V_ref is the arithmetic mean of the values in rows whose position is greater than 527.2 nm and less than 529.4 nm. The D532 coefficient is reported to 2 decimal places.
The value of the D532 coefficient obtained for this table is 0.00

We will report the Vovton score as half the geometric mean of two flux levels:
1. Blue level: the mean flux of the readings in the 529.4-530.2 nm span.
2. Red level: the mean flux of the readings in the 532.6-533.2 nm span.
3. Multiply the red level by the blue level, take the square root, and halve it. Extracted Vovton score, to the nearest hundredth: 2.69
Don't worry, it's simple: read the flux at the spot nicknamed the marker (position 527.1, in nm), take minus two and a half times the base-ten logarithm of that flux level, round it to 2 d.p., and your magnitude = -1.79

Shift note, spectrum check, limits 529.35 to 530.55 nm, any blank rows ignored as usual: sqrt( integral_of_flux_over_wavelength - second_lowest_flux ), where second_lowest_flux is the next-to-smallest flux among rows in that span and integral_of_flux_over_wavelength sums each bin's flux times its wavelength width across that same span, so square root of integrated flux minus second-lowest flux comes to 1.06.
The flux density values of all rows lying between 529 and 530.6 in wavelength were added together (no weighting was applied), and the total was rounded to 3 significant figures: 27.5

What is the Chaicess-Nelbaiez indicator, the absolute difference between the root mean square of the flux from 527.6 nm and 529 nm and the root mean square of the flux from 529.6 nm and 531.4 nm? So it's 0.06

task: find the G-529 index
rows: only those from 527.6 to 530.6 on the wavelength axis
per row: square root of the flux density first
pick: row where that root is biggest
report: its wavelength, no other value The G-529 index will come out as 529.2 nm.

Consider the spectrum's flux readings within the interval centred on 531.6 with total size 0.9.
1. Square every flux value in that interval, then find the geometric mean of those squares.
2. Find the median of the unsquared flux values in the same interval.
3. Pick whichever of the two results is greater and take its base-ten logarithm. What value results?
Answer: 1.49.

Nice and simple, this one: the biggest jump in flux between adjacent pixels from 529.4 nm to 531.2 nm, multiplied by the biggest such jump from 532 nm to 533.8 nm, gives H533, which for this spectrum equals 0.020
